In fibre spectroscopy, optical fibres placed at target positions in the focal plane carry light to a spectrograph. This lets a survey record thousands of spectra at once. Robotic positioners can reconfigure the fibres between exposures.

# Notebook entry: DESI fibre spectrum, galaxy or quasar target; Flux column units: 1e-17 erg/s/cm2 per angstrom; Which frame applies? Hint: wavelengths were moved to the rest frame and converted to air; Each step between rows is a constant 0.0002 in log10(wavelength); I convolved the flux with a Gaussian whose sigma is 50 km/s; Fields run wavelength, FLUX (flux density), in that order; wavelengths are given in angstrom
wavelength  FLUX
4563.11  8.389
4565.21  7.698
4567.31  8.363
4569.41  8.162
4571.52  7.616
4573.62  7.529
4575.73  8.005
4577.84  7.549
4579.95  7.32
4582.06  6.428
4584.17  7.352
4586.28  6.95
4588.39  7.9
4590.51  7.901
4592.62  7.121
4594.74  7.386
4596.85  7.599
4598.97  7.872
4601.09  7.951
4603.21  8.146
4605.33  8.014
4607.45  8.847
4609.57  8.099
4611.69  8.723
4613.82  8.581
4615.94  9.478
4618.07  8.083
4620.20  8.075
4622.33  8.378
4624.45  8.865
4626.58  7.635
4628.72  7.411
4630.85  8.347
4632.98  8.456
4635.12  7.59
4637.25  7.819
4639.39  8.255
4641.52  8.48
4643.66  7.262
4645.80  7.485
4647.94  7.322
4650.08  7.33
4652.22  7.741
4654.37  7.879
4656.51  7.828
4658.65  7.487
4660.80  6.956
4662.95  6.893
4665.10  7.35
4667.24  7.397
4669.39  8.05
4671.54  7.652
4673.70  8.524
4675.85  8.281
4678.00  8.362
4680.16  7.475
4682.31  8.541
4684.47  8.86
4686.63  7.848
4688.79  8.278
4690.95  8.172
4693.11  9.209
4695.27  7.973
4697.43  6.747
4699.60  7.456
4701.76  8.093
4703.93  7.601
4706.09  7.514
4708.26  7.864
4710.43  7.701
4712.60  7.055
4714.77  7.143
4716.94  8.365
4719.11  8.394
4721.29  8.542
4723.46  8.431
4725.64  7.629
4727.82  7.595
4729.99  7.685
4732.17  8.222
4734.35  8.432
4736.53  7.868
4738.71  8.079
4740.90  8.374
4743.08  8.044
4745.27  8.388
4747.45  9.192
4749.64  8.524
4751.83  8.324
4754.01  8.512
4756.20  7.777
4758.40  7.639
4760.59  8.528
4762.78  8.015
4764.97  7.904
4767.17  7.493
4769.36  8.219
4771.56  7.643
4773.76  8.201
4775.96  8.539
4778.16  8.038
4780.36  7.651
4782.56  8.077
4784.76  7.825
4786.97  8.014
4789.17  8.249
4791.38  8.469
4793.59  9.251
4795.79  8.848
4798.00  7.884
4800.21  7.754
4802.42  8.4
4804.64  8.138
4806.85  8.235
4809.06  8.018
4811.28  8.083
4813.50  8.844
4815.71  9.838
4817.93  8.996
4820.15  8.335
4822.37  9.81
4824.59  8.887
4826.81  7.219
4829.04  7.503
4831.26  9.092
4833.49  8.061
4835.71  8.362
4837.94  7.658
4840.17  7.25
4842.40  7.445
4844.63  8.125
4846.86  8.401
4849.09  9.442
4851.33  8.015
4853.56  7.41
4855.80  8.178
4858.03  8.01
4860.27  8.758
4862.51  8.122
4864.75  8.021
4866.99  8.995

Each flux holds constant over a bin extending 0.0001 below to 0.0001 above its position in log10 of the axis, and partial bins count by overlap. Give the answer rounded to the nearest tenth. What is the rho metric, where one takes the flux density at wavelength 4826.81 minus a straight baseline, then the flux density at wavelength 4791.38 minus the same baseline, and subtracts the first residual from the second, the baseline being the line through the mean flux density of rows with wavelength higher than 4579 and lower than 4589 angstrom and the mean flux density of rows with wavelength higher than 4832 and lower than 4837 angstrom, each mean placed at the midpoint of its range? 1.4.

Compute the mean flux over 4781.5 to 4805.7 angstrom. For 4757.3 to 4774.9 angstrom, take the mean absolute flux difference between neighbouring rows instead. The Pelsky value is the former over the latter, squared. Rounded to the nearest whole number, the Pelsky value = 234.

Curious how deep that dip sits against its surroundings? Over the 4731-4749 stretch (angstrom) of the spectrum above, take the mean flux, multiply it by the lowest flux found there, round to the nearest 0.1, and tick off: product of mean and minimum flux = 65.5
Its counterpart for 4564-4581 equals 57.0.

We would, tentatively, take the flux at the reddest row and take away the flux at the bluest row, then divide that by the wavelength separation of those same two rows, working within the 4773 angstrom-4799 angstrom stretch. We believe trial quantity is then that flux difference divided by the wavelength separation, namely -0.013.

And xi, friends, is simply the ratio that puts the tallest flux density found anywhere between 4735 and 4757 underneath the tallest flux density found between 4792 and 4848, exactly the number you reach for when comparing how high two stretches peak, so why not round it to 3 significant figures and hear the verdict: 1.07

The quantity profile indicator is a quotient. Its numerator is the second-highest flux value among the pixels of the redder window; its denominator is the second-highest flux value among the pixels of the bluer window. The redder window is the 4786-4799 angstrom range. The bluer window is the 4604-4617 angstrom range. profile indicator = 1.00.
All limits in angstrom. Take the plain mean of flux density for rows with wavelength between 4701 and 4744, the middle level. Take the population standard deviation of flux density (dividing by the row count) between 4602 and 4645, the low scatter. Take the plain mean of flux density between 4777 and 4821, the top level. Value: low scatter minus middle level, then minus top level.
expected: -15.8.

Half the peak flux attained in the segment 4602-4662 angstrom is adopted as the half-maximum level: 4.7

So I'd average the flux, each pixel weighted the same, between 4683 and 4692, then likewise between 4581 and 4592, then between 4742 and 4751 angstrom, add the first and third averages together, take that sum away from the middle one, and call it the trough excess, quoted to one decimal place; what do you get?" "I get -9.5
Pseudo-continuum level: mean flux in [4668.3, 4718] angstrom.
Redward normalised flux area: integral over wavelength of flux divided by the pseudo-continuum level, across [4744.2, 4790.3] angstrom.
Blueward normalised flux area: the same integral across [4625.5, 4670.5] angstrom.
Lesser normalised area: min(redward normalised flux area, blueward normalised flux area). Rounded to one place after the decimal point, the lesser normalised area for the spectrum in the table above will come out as 43.4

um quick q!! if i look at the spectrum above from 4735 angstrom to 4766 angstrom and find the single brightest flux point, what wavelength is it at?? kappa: 4747.45 angstrom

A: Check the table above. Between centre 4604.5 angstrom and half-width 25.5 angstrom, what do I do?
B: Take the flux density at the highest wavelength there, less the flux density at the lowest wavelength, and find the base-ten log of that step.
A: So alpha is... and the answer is -1.0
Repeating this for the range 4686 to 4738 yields -1.7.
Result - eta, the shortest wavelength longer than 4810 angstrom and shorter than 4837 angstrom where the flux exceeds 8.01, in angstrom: 4811.28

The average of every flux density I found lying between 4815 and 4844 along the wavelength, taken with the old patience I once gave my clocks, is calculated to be 8.3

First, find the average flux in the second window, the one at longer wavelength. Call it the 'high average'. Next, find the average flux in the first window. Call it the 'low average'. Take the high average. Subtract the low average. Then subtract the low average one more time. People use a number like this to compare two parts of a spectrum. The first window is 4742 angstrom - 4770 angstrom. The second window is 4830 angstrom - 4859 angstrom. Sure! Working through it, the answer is -8.28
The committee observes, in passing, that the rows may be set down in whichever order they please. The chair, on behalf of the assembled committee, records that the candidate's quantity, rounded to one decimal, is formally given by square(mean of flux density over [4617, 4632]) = 65.8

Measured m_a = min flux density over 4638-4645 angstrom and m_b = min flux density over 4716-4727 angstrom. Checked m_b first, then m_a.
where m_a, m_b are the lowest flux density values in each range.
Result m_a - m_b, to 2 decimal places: -0.37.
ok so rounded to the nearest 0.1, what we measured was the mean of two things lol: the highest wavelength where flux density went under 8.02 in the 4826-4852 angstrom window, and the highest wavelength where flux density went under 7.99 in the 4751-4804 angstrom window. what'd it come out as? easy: 4825.8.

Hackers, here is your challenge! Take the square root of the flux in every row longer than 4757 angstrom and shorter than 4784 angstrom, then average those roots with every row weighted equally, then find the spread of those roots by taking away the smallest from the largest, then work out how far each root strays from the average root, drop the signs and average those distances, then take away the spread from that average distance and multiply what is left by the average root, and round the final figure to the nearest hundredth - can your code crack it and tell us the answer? -0.38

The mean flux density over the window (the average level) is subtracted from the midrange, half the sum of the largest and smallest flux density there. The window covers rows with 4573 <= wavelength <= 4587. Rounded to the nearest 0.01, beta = -0.09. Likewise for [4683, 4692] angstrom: 0.06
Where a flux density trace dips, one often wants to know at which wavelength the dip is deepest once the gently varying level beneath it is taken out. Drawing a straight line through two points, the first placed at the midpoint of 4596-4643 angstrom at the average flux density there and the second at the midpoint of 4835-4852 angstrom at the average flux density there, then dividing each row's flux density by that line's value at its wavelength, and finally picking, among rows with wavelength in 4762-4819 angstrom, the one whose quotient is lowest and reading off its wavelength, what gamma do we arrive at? 4767.17 angstrom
